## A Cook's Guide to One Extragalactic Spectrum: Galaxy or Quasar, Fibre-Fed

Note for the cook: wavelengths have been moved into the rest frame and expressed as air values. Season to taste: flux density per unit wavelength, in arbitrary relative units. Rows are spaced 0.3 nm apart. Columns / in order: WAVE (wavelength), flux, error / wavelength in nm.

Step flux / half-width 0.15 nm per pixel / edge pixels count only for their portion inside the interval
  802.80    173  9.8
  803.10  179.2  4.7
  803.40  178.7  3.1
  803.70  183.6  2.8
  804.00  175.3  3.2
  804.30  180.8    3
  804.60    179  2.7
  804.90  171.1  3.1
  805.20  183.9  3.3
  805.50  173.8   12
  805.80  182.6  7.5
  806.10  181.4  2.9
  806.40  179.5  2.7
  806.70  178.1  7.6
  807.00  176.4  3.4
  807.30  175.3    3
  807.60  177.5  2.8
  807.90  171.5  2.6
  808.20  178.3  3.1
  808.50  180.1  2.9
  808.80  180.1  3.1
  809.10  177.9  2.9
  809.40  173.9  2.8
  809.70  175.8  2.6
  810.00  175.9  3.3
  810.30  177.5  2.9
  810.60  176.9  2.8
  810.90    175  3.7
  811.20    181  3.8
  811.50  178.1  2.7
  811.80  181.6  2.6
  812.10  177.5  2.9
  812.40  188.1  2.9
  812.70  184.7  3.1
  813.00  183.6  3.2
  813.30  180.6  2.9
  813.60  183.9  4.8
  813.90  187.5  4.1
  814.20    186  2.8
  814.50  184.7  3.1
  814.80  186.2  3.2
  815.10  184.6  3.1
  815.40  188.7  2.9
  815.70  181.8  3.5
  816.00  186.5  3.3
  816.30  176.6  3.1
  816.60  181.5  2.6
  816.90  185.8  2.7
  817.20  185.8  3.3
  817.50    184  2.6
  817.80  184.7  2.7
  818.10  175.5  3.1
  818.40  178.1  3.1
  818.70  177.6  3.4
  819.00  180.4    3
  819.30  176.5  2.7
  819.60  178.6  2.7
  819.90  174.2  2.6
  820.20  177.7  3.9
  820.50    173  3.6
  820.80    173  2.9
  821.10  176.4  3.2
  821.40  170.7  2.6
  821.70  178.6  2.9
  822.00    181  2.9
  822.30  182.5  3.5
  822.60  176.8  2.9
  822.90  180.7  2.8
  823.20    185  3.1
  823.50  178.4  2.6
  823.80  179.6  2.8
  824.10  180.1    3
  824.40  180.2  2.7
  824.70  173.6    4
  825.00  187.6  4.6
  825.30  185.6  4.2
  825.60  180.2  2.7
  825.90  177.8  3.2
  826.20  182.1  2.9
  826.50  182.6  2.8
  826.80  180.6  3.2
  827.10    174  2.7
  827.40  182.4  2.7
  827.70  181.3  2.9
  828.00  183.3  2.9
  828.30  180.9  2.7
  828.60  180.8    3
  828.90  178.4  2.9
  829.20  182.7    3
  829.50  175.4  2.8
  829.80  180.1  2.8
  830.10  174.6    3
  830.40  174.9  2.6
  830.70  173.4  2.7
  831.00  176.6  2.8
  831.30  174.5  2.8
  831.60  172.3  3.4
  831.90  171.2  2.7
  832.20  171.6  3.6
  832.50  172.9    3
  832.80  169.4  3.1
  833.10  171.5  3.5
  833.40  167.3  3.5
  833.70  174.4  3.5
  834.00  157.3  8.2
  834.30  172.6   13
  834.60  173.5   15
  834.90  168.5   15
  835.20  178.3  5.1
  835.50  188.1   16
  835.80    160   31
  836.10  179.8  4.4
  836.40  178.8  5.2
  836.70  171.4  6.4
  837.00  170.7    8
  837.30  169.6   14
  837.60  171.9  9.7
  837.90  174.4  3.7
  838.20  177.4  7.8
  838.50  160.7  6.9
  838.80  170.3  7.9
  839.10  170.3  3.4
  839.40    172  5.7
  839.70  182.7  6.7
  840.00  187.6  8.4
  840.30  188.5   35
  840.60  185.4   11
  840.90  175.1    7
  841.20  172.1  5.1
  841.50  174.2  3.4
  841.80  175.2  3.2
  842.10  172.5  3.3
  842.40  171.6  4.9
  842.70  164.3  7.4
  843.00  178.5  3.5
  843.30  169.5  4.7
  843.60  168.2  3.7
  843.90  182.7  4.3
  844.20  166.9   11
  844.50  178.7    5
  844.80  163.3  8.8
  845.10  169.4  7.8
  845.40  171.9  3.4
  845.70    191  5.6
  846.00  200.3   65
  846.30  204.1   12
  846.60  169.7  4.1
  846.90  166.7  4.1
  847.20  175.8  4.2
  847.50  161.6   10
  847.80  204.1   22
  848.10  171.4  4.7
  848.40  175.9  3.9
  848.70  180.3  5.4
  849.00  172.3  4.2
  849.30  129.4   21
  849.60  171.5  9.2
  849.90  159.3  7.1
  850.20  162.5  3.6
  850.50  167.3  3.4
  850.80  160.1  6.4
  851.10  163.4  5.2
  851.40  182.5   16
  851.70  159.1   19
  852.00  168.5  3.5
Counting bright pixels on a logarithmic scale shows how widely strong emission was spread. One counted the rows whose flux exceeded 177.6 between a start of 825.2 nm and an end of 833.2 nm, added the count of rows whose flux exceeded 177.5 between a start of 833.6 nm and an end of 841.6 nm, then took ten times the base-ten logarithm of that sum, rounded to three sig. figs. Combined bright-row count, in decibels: 13.4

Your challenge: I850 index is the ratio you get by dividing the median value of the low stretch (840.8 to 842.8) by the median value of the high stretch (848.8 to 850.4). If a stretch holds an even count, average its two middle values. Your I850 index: 1.06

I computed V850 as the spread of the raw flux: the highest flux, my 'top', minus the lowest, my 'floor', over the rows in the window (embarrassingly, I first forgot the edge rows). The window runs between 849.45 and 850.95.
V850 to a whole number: 12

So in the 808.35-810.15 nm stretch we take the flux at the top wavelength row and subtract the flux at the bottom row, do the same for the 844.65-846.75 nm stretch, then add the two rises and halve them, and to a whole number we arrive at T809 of 1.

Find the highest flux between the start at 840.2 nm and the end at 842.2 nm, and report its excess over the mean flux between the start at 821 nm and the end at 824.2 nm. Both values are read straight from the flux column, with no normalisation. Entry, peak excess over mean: 9.4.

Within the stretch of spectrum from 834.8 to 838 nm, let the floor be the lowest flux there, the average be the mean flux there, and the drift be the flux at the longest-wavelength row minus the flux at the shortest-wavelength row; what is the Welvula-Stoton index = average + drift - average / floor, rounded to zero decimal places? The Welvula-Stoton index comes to 179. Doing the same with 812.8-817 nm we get 185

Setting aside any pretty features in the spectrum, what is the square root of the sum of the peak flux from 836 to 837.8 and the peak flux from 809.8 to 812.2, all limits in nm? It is 19.0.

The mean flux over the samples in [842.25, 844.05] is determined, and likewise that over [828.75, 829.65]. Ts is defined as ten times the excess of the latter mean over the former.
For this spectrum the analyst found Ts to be 64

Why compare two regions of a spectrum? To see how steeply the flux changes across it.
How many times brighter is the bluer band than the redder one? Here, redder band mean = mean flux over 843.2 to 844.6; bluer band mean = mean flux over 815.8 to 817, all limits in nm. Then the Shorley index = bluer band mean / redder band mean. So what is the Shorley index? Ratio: 1.05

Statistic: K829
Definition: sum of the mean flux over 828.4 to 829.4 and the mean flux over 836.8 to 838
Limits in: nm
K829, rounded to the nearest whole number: 352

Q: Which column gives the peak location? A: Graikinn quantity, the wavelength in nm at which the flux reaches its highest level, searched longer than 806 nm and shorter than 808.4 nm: 806.10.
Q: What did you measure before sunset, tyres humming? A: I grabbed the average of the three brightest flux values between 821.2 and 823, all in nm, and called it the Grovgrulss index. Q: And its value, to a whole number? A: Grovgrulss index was 181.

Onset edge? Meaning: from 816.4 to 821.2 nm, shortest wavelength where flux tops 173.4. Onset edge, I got 816.60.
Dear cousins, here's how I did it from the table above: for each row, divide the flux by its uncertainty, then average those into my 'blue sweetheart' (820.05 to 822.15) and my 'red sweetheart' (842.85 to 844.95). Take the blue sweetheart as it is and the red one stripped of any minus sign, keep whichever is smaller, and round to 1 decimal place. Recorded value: 34.9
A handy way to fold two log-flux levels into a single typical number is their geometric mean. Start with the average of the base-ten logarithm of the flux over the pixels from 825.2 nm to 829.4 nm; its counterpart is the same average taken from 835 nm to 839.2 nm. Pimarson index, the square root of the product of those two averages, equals 2.25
